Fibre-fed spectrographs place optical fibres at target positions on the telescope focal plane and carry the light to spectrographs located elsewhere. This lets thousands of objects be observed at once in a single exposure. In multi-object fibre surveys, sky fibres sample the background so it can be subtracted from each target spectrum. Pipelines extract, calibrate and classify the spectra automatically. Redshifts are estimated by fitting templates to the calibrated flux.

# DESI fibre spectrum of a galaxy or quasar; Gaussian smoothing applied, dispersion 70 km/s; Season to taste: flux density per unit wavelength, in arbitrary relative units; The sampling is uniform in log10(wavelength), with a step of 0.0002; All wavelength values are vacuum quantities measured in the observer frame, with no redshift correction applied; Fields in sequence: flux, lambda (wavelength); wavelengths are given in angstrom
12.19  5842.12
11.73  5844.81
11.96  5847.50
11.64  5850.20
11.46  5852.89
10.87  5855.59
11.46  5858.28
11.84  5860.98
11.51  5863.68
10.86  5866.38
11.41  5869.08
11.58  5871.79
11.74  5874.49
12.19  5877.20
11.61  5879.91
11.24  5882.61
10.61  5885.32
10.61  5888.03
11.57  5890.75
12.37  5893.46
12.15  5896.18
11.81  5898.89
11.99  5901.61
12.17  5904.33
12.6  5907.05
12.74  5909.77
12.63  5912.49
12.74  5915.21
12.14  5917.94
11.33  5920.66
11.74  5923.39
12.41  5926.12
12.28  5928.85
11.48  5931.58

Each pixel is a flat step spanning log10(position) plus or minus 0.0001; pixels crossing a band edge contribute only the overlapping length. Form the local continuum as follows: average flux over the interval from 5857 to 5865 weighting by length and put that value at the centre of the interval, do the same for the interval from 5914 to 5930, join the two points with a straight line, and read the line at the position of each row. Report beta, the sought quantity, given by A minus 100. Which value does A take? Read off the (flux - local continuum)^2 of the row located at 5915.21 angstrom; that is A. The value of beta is -99.5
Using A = 0.49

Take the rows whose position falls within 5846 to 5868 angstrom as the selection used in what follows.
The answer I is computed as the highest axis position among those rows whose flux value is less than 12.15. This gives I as 5866.38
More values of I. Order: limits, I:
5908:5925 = 5923.39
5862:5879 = 5874.49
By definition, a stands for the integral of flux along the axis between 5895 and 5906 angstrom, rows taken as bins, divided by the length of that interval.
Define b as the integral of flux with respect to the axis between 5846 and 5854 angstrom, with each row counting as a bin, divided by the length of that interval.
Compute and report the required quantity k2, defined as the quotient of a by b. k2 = 1.03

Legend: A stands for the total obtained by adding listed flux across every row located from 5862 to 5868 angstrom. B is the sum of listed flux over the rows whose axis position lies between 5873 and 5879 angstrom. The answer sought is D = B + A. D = 46.3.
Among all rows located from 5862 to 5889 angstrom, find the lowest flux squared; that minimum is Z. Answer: 113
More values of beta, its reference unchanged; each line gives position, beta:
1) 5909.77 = -99.4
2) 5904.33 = -100.0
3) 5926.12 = -99.9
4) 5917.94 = -100.0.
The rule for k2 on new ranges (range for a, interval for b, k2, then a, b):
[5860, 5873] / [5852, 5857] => 1.02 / 11.4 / 11.15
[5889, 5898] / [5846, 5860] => 1.04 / 12.0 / 11.49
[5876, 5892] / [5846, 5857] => 0.98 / 11.3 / 11.49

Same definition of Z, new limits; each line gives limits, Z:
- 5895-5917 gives 139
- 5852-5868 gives 118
